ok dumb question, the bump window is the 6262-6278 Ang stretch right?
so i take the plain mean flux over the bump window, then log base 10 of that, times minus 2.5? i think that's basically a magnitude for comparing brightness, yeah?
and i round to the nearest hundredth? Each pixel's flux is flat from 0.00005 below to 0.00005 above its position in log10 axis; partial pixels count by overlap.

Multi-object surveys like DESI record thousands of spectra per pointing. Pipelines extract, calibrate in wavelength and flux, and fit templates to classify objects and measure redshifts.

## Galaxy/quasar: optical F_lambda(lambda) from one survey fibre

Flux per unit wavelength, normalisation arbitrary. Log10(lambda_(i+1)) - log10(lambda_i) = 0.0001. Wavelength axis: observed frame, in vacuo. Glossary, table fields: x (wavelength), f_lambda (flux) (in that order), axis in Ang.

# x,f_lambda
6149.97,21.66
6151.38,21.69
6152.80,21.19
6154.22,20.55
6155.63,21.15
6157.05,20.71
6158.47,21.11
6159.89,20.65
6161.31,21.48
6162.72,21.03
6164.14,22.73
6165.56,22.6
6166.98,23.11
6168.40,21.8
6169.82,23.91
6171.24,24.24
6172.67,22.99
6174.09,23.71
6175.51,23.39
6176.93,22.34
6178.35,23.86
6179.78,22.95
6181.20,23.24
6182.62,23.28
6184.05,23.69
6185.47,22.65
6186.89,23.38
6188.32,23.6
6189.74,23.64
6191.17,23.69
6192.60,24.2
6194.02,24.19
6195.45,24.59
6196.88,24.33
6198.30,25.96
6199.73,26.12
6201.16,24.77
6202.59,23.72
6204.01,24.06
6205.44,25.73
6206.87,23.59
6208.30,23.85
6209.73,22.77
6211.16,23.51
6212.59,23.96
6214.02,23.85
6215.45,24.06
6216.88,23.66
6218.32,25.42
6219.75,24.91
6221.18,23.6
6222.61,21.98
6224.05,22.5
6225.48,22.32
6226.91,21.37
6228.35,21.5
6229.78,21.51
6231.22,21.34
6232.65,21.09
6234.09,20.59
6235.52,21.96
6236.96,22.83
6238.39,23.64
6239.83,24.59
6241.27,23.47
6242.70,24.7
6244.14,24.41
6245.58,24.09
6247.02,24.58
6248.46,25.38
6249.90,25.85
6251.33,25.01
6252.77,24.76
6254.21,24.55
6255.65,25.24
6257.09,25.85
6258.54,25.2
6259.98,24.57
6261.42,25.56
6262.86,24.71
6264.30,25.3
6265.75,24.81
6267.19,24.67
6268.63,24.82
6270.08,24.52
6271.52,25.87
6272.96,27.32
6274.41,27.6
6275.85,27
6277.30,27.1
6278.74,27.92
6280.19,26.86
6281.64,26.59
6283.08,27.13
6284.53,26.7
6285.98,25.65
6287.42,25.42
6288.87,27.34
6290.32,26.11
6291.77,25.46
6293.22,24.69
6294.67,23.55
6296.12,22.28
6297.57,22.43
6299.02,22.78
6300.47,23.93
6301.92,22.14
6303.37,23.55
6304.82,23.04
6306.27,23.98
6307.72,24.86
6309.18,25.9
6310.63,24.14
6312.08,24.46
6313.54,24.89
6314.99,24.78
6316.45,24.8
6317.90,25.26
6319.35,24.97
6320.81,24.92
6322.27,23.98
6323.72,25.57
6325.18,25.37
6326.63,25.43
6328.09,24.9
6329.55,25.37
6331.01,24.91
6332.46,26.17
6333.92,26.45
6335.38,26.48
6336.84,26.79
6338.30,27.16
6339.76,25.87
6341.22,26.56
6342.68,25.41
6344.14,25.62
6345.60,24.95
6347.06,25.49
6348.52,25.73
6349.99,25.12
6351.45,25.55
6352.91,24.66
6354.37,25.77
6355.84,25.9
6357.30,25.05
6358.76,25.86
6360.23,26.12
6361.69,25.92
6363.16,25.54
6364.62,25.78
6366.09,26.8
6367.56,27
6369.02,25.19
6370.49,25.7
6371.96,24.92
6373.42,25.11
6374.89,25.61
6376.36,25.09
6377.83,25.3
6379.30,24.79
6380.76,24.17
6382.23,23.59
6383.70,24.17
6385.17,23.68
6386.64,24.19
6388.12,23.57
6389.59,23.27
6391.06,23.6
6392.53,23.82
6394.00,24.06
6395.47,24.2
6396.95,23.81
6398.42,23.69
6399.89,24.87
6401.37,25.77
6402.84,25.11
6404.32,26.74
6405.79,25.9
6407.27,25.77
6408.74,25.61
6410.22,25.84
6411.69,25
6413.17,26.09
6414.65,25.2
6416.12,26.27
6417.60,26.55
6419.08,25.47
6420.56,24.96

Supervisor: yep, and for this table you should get -3.53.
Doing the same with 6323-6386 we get -3.52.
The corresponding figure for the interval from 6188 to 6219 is -3.46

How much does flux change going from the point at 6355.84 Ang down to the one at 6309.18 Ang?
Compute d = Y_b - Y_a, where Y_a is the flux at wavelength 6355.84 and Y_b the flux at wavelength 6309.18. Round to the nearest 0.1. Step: 0.0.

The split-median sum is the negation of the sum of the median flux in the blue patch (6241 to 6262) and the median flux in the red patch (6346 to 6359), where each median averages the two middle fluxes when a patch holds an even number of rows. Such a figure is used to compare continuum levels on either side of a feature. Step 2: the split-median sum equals -50.3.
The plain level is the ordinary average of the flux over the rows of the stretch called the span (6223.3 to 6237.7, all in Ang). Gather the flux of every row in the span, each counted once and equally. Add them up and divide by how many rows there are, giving 21.7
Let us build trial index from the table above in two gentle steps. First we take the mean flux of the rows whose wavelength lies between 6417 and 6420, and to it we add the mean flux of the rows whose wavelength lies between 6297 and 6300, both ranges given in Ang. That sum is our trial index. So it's 48.6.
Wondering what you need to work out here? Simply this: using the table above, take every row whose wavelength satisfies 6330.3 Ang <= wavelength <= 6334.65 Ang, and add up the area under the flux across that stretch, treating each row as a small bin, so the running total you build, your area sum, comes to 113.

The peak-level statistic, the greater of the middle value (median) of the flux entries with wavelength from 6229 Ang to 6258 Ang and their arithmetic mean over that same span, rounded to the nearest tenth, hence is 24.5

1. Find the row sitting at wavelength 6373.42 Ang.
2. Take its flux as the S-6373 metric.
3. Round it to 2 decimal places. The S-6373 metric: 25.11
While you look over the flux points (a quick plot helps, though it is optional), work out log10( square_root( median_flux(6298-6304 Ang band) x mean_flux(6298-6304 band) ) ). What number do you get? 1.36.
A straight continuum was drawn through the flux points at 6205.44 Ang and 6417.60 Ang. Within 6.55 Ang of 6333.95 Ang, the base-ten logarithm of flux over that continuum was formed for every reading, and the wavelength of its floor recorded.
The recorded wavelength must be 6331.01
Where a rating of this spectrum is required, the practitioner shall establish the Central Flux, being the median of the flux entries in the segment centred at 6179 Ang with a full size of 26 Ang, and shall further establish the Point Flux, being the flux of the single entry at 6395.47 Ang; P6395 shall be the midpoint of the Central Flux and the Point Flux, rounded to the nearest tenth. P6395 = 23.8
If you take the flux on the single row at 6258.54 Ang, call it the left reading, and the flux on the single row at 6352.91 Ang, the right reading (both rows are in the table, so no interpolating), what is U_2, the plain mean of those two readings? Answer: 24.9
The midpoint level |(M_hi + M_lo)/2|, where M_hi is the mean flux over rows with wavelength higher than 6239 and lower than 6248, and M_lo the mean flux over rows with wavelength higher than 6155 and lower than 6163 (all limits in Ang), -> 22.7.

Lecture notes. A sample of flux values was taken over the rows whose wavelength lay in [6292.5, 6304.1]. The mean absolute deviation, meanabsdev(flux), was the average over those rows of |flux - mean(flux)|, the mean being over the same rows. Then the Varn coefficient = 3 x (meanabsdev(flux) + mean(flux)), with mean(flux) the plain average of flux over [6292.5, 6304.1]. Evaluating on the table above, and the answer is 71.8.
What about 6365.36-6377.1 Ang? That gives 78.9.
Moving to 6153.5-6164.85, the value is 64.9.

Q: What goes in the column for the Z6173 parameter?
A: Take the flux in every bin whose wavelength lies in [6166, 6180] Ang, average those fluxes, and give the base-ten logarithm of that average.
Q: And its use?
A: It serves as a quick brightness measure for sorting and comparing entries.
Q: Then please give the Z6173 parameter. 1.37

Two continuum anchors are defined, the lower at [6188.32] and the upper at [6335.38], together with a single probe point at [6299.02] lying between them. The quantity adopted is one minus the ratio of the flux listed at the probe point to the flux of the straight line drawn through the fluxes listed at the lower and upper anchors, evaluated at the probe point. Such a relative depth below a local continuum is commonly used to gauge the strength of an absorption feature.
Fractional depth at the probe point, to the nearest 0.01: 0.12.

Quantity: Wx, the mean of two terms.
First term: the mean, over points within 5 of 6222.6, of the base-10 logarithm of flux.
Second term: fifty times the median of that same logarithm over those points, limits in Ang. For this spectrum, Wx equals 34.5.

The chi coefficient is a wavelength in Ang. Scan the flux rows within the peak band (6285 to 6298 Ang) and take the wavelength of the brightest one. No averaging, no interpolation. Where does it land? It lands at 6288.87 Ang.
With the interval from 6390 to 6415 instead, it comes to 6404.32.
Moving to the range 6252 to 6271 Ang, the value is 6257.09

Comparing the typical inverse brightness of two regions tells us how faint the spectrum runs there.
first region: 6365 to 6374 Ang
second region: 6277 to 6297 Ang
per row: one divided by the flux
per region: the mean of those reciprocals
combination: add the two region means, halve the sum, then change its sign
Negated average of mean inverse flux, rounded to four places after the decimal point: -0.0388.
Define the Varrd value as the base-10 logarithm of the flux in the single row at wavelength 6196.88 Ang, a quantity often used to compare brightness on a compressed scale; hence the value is 1.39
